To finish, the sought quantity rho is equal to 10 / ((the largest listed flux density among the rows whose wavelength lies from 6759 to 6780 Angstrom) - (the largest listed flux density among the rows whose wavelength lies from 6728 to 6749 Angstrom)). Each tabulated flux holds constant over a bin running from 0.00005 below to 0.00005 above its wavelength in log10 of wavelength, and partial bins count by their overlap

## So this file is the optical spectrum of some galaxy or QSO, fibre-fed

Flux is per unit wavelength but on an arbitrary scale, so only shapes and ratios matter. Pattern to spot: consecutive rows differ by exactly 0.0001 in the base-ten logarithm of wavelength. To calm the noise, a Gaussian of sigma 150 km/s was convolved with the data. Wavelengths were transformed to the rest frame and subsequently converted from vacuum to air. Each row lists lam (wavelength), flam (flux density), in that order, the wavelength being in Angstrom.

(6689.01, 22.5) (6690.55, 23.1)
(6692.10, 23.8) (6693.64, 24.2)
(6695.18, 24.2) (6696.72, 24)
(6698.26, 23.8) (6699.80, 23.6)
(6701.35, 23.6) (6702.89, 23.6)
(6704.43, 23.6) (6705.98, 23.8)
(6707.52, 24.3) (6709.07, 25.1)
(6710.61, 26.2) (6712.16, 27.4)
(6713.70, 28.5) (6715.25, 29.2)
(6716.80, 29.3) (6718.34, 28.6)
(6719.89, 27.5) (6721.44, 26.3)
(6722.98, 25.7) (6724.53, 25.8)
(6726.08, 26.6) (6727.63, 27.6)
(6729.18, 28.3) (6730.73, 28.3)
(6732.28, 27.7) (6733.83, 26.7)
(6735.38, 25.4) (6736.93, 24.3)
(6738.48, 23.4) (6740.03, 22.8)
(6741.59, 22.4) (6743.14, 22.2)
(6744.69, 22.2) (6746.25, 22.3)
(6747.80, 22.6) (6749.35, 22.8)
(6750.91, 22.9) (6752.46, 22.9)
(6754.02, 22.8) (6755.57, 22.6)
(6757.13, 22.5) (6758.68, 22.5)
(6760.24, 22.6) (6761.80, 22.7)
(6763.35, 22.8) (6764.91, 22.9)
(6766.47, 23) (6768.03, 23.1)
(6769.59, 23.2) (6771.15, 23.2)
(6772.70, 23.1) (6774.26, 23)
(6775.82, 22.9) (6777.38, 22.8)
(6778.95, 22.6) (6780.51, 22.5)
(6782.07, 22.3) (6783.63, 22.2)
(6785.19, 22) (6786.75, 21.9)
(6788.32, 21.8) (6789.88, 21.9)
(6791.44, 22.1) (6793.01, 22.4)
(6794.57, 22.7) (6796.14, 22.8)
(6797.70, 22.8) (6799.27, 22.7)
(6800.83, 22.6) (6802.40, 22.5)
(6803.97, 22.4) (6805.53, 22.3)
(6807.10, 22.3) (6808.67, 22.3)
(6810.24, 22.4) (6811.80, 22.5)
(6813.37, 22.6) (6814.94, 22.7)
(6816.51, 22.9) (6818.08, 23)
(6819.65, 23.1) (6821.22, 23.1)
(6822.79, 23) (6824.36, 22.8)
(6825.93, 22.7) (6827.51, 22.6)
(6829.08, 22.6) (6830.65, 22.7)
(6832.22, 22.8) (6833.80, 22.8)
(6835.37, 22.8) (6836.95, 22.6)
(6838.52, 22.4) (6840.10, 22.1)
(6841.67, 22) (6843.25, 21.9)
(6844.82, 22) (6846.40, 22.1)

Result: -2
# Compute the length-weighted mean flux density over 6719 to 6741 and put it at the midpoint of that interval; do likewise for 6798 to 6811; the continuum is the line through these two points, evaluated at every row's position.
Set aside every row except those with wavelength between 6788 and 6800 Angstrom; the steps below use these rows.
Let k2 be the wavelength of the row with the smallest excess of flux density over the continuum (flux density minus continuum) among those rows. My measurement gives 6788.32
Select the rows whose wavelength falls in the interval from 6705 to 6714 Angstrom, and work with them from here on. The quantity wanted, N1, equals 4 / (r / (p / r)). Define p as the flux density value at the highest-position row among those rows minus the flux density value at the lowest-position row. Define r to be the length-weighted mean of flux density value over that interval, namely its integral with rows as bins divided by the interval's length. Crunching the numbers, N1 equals 0.028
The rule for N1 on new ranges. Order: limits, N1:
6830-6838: -0.001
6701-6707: 0.001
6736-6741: -0.011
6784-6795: 0.006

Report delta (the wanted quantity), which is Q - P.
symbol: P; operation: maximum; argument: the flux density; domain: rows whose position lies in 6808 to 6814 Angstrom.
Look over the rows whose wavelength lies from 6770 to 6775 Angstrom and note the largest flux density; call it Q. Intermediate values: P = 22.6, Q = 23.2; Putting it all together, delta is 0.6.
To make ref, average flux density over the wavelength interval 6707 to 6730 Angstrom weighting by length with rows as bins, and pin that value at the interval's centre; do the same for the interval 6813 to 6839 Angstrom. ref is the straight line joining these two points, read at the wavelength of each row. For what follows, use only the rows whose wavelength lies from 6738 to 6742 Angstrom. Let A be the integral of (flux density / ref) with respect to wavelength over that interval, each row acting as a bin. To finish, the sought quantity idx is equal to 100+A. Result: 103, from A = 3.5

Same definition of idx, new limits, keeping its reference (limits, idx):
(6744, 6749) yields 104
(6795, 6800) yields 105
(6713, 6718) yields 105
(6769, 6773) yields 104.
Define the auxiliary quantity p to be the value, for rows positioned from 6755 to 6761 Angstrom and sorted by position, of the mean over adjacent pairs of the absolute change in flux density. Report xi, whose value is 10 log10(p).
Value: -12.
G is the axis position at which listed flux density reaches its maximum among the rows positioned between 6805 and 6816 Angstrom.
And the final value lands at 6814.94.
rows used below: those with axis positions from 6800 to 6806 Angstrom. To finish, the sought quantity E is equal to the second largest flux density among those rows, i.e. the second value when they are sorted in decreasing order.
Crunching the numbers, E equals 22.5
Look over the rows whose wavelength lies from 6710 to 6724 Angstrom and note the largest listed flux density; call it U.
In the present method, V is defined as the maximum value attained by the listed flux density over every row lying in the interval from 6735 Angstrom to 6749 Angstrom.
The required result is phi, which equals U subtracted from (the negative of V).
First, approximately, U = 29.3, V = 25.4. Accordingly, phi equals -55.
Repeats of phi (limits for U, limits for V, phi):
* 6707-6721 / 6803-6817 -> -52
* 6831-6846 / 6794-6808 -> -46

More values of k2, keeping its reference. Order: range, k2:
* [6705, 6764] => 6705.98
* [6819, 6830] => 6827.51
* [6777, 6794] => 6788.32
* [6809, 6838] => 6810.24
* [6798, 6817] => 6805.53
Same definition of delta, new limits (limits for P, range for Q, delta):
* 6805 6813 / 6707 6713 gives 4.9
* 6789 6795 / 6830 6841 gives 0.1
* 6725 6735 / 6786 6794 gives -5.9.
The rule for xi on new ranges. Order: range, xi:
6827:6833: -12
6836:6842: -7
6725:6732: -2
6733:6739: 0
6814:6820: -9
